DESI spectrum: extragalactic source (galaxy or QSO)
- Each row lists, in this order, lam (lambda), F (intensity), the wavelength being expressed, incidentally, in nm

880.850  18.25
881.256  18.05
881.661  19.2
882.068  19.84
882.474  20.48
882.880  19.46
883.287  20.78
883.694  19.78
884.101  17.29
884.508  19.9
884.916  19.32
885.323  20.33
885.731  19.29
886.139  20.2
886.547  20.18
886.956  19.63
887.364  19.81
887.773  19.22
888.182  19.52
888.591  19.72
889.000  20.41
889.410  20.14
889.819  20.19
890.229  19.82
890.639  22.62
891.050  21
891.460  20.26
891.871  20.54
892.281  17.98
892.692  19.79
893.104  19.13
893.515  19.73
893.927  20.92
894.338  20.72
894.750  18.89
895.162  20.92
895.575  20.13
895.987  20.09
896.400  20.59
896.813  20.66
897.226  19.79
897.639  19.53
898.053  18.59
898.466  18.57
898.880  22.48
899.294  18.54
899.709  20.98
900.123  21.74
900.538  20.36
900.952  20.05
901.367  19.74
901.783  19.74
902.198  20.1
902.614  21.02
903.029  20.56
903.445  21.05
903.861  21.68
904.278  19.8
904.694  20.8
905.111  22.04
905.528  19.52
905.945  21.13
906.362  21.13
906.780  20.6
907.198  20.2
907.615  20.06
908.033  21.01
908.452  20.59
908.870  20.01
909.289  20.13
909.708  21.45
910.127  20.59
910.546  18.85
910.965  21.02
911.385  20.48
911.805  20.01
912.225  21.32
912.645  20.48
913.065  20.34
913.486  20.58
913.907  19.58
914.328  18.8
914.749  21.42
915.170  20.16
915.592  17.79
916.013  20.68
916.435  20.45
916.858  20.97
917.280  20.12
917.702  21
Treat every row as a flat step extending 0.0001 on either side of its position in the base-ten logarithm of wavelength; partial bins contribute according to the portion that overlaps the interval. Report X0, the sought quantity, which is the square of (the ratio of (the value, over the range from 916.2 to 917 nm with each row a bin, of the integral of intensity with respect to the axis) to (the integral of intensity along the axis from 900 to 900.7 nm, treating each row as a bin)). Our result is 1.3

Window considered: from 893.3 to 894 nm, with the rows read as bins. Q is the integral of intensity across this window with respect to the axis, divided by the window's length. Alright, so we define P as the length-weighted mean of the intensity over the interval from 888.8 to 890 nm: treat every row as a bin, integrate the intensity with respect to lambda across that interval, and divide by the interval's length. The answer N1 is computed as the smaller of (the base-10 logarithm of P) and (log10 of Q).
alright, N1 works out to 1.31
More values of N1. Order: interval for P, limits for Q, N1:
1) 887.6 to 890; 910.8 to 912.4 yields 1.30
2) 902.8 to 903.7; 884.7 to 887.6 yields 1.30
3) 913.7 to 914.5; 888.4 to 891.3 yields 1.28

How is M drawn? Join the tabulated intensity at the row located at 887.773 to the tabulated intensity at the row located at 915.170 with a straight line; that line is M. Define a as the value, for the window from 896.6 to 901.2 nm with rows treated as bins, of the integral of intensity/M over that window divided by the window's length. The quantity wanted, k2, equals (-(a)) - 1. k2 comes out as -2.03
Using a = 1.03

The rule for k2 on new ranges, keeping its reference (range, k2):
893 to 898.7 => -2.02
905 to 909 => -2.04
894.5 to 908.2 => -2.03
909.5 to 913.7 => -2.02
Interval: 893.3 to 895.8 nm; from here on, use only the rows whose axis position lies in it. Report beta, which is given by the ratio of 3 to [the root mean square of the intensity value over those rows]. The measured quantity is 0.148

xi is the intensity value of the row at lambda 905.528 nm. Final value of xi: 19.52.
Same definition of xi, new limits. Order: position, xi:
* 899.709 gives 20.98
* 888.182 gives 19.52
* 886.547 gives 20.18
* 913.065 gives 20.34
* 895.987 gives 20.09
